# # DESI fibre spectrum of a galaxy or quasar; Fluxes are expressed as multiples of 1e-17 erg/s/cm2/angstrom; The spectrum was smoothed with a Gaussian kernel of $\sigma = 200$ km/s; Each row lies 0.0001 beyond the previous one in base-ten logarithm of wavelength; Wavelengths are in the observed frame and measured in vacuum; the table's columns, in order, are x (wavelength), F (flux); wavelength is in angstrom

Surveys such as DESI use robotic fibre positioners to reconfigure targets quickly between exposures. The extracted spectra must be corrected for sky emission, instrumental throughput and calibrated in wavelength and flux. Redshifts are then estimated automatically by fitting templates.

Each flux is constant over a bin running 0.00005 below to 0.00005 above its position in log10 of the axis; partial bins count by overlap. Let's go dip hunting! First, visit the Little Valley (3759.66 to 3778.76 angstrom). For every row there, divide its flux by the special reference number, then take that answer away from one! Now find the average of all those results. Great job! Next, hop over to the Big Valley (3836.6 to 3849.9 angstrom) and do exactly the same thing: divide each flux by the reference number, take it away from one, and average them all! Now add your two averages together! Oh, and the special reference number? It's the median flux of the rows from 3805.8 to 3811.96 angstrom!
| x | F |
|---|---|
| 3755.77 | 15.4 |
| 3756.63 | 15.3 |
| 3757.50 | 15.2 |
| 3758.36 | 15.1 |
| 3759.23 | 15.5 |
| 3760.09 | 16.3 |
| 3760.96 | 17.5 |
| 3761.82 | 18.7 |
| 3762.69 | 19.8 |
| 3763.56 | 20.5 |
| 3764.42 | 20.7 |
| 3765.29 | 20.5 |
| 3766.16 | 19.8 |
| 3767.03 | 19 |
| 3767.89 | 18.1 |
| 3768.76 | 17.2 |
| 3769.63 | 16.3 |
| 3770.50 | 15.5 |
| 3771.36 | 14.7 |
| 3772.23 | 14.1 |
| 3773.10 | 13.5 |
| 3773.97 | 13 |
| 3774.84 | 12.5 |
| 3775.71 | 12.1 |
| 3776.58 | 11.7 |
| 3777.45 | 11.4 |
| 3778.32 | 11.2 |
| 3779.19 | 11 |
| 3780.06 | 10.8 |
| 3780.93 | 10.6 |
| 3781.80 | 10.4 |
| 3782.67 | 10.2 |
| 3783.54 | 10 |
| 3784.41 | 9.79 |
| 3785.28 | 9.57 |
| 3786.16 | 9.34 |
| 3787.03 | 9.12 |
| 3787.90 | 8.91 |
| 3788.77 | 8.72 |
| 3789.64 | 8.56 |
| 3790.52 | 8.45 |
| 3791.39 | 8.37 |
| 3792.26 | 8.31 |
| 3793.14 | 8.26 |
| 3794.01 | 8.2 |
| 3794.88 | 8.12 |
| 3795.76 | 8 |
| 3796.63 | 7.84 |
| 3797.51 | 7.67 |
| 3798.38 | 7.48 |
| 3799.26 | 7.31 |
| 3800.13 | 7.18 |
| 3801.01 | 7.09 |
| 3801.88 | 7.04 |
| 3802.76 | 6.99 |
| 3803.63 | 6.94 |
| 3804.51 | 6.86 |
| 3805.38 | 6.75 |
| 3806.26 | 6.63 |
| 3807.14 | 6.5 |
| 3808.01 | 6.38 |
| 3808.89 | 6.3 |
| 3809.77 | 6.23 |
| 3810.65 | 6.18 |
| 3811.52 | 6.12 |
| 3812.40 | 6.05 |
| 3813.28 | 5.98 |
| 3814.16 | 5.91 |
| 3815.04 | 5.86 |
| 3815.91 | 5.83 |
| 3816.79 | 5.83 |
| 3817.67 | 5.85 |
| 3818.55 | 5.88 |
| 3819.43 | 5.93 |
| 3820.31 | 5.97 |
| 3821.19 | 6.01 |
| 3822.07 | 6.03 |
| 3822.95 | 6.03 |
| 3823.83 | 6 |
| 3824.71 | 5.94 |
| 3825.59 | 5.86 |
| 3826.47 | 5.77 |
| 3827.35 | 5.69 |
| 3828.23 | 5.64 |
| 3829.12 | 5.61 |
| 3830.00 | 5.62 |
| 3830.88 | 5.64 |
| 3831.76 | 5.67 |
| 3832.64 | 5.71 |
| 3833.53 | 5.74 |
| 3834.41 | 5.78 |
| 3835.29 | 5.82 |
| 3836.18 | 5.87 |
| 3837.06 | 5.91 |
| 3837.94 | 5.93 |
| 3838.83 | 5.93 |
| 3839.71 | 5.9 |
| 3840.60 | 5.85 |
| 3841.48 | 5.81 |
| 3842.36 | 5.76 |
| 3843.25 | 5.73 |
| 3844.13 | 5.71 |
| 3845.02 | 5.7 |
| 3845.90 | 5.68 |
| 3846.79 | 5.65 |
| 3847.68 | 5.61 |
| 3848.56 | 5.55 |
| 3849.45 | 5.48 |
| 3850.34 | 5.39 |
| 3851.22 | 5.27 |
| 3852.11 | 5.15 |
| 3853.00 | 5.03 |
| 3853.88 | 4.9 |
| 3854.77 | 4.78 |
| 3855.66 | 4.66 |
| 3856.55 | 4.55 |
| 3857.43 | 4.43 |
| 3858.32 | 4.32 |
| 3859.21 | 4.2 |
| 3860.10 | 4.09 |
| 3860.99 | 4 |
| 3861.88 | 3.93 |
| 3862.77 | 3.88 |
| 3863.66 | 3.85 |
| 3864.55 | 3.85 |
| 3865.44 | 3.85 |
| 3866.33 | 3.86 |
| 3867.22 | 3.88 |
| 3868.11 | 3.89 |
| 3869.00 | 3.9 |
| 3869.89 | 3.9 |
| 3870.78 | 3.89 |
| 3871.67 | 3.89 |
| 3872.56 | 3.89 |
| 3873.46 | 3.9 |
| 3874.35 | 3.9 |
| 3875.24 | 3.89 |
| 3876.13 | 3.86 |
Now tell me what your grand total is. -1.5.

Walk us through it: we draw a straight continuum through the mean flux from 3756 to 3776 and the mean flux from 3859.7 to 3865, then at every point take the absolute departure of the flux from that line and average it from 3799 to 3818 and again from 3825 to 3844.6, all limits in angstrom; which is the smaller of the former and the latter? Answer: 1.8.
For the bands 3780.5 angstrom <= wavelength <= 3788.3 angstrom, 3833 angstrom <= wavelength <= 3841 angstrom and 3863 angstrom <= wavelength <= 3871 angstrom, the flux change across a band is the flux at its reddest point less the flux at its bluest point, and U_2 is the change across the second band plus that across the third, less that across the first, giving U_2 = 1.8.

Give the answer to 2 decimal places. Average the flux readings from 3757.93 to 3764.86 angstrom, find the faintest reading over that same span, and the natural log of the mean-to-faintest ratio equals 0.18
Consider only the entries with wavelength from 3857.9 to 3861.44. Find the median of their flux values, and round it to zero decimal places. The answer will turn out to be 4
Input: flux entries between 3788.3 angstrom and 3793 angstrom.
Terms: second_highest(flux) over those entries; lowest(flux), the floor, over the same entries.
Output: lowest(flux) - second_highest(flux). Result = -0.25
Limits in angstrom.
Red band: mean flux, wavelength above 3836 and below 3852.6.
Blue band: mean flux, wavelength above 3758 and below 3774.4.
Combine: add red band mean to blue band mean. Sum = 23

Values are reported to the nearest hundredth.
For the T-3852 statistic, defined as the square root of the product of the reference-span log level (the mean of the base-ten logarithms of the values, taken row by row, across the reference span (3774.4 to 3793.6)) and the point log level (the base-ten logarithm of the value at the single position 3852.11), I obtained 0.84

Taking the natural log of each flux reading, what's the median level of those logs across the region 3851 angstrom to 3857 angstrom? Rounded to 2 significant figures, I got 1.6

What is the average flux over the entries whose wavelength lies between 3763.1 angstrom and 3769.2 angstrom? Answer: 19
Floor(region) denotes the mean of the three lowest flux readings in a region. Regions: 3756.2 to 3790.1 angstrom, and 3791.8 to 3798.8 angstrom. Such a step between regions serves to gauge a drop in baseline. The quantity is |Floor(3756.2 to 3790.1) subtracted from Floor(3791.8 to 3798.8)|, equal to 1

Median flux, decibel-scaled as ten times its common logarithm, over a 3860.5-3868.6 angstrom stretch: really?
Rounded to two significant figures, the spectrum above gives 5.9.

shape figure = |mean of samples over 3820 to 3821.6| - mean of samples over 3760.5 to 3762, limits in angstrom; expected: -12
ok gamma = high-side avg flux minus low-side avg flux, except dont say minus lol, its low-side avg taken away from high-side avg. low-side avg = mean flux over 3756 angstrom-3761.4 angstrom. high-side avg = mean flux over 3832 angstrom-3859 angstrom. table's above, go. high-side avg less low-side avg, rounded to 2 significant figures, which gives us -10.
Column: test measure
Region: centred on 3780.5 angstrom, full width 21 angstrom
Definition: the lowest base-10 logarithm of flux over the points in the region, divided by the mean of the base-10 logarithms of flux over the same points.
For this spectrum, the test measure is 0.894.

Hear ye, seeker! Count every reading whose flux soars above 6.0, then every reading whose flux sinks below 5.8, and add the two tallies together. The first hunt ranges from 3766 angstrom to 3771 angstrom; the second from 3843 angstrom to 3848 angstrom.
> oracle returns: 12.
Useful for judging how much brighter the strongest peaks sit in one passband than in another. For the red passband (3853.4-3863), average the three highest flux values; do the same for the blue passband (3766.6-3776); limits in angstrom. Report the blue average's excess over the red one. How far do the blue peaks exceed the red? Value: 13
